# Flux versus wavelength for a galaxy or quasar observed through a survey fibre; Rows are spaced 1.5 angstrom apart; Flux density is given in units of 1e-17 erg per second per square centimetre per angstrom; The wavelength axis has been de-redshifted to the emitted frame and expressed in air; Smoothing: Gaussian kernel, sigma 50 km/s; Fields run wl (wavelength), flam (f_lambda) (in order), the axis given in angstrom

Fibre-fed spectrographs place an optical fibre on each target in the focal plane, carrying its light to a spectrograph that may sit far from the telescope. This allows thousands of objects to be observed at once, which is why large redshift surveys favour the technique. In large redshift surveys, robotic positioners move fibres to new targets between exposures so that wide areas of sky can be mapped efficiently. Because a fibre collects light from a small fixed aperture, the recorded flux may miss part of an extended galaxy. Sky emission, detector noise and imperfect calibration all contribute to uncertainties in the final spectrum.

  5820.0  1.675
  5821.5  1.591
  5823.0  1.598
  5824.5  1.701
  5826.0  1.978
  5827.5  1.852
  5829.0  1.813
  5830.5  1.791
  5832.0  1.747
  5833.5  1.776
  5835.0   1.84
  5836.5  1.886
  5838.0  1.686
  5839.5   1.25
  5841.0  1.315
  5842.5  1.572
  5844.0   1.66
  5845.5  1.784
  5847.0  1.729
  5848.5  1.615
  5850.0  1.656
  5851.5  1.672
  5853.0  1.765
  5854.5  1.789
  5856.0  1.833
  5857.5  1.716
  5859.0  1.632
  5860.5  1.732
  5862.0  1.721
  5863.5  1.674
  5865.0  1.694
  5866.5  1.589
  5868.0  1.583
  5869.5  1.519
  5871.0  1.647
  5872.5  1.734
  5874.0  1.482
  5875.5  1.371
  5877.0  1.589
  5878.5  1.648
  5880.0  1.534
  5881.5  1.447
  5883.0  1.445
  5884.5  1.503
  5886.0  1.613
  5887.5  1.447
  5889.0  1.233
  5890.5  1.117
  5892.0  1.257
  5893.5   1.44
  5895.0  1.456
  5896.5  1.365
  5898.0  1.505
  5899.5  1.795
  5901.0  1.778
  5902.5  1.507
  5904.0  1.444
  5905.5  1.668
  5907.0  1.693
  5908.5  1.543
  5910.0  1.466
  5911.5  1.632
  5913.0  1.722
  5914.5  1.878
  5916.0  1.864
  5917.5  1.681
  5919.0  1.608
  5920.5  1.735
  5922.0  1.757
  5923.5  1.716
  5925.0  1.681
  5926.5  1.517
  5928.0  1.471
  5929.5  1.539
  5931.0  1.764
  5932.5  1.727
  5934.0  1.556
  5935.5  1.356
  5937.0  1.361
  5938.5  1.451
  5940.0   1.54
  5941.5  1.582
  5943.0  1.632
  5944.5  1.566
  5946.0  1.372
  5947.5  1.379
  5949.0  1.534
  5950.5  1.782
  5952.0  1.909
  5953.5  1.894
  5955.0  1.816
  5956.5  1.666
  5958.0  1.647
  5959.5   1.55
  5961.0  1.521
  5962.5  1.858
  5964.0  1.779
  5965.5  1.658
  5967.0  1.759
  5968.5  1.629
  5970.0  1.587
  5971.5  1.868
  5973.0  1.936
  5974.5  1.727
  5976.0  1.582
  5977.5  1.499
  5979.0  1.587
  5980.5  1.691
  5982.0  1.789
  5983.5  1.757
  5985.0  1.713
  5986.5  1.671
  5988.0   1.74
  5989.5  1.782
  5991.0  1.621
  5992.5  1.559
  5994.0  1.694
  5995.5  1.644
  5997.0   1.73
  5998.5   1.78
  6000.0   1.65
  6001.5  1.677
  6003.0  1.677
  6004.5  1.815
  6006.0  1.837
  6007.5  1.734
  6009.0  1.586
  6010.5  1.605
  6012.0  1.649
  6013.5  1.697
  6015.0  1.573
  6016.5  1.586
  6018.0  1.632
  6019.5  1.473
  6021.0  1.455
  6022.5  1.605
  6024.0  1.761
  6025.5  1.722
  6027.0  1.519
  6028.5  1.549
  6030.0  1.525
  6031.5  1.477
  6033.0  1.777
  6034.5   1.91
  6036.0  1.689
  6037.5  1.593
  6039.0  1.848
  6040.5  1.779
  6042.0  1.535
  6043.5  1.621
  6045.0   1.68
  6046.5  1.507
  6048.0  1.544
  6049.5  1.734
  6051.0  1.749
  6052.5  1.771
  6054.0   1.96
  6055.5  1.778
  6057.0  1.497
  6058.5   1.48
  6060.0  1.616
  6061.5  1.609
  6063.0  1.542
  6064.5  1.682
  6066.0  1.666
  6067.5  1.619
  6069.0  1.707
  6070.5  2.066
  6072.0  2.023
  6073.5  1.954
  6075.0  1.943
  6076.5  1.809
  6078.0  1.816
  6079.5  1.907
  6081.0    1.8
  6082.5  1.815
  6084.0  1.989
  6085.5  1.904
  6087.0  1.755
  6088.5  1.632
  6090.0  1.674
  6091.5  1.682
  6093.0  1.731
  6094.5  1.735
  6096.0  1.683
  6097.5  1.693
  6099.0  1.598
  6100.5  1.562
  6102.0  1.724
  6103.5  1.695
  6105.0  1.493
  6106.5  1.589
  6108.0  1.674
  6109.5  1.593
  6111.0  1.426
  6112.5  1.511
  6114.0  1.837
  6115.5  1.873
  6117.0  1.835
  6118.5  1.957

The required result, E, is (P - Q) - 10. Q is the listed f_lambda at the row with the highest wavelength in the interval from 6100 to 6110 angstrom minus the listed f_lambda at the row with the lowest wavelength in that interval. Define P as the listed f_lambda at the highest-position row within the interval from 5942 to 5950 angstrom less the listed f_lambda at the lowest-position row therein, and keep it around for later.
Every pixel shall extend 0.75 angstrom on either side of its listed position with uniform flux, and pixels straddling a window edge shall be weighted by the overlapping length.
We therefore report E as -10.1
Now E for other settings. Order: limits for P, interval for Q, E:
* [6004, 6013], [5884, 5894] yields -10.1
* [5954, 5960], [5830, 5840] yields -9.7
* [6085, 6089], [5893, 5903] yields -10.3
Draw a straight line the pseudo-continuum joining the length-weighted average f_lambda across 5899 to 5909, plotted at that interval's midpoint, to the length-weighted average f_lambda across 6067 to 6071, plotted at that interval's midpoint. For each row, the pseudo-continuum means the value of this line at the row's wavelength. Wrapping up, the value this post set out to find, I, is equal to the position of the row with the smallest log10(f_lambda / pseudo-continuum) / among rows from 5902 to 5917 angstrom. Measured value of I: 5904.0 angstrom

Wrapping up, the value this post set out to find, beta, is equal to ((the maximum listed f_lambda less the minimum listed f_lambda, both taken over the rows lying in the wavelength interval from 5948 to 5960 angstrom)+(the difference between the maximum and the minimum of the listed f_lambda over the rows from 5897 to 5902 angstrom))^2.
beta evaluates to 0.44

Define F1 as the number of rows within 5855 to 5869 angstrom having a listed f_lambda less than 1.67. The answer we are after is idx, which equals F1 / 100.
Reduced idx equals 0.03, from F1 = 3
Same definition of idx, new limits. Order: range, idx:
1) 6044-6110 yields 0.15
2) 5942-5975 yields 0.12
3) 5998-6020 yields 0.08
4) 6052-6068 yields 0.07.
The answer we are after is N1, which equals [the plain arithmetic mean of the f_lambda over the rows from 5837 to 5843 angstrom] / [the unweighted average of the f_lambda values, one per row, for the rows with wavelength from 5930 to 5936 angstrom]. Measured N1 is 0.91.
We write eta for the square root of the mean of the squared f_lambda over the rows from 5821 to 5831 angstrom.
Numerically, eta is 1.77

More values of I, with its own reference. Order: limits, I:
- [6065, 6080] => 6067.5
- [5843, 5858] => 5848.5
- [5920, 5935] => 5928.0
